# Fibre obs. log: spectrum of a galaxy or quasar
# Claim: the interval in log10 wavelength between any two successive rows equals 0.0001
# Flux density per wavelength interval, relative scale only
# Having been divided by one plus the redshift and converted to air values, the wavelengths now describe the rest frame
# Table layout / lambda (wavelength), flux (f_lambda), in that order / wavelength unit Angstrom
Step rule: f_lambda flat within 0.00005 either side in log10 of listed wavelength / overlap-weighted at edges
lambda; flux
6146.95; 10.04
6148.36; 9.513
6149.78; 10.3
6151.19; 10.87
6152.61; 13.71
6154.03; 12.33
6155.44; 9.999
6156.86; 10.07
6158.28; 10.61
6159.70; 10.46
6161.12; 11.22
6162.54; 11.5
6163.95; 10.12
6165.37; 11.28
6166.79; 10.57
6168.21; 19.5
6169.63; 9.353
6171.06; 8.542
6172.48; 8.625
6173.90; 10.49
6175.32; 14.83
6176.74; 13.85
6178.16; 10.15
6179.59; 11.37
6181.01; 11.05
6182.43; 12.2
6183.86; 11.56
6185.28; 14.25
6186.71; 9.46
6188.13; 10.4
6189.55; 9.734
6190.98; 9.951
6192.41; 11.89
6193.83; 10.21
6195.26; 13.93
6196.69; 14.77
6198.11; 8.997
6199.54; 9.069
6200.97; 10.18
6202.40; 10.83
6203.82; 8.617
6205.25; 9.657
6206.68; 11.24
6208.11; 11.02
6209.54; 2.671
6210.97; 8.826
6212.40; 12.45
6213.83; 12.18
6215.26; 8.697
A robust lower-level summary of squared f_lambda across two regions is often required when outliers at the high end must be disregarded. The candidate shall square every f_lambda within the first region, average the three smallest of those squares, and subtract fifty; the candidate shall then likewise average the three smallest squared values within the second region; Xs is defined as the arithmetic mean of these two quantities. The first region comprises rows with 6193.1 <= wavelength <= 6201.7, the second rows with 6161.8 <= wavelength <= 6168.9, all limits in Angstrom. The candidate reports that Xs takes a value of 76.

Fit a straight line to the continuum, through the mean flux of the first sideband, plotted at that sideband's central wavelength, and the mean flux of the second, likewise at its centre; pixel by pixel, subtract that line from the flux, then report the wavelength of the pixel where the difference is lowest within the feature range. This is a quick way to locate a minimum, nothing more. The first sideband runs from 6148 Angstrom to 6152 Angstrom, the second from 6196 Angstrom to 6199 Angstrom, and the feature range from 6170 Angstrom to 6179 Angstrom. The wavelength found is 6171.06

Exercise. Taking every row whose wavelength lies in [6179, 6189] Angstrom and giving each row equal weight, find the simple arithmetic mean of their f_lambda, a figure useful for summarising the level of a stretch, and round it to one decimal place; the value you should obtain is 11.5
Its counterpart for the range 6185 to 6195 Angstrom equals 10.8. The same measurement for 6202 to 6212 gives 9.0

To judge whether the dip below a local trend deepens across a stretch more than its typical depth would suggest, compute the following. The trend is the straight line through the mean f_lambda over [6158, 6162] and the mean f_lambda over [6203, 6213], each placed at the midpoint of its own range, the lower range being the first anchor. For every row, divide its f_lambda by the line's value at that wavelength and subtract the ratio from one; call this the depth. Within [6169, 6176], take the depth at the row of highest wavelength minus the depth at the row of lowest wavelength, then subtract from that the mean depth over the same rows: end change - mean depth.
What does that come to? -0.55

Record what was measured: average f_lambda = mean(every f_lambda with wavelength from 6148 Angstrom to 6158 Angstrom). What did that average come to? 11.0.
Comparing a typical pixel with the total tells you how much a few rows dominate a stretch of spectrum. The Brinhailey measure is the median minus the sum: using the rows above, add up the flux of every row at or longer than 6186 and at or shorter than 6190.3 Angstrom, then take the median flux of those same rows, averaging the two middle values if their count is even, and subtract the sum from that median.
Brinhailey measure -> -20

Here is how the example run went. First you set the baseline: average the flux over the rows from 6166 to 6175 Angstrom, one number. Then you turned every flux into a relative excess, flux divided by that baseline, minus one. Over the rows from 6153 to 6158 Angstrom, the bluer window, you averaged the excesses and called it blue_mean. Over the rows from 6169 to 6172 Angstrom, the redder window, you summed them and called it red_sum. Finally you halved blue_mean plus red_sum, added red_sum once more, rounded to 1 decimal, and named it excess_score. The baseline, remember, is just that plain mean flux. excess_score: -0.6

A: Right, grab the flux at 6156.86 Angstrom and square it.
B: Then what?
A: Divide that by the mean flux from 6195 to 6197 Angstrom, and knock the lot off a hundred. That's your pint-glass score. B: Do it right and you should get 92.9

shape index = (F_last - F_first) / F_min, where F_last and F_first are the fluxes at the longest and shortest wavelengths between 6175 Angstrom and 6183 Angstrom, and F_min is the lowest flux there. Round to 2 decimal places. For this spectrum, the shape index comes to -0.26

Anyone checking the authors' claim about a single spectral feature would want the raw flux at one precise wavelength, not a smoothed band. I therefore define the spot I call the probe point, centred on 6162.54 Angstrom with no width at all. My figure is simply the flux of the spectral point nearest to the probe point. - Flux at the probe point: 11.5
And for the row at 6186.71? 9.46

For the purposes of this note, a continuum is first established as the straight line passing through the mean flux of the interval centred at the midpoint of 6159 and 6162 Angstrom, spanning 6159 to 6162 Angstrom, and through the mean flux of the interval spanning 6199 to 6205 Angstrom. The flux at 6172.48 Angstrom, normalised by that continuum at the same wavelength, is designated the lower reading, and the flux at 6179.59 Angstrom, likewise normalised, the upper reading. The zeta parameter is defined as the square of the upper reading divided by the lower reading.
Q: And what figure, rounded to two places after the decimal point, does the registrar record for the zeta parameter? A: 1.48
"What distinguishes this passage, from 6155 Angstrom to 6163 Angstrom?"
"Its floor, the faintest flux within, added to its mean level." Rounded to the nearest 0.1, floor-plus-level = 20.6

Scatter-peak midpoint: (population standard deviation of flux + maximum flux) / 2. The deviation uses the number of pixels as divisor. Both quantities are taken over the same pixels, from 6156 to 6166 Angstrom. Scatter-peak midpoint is 6.0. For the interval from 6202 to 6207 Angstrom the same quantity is 6.1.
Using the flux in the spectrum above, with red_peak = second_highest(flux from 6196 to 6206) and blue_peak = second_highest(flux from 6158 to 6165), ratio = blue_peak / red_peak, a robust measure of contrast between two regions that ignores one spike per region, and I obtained 1.04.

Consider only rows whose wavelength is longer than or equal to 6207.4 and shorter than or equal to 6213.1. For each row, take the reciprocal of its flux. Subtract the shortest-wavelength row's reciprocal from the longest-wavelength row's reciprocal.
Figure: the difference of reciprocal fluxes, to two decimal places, -0.01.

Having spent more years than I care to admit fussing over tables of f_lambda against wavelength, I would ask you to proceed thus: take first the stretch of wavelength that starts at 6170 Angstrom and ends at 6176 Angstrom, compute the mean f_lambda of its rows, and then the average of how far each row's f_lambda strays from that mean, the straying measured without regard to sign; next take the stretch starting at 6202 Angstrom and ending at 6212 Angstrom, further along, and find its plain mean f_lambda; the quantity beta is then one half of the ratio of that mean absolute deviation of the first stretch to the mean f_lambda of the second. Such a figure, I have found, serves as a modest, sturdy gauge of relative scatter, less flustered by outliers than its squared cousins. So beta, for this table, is 0.12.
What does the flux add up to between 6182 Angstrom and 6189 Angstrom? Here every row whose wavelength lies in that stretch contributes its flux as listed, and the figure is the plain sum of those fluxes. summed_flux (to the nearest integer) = 58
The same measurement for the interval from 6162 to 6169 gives 63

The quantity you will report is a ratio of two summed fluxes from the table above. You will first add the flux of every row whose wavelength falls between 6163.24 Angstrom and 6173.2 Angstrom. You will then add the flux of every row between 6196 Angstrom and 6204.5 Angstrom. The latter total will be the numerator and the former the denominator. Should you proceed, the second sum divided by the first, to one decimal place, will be 0.8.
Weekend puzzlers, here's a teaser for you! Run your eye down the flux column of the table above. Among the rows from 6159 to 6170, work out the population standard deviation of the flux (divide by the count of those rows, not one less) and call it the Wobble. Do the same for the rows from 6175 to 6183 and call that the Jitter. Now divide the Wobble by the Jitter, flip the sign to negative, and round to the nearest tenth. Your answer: -1.8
